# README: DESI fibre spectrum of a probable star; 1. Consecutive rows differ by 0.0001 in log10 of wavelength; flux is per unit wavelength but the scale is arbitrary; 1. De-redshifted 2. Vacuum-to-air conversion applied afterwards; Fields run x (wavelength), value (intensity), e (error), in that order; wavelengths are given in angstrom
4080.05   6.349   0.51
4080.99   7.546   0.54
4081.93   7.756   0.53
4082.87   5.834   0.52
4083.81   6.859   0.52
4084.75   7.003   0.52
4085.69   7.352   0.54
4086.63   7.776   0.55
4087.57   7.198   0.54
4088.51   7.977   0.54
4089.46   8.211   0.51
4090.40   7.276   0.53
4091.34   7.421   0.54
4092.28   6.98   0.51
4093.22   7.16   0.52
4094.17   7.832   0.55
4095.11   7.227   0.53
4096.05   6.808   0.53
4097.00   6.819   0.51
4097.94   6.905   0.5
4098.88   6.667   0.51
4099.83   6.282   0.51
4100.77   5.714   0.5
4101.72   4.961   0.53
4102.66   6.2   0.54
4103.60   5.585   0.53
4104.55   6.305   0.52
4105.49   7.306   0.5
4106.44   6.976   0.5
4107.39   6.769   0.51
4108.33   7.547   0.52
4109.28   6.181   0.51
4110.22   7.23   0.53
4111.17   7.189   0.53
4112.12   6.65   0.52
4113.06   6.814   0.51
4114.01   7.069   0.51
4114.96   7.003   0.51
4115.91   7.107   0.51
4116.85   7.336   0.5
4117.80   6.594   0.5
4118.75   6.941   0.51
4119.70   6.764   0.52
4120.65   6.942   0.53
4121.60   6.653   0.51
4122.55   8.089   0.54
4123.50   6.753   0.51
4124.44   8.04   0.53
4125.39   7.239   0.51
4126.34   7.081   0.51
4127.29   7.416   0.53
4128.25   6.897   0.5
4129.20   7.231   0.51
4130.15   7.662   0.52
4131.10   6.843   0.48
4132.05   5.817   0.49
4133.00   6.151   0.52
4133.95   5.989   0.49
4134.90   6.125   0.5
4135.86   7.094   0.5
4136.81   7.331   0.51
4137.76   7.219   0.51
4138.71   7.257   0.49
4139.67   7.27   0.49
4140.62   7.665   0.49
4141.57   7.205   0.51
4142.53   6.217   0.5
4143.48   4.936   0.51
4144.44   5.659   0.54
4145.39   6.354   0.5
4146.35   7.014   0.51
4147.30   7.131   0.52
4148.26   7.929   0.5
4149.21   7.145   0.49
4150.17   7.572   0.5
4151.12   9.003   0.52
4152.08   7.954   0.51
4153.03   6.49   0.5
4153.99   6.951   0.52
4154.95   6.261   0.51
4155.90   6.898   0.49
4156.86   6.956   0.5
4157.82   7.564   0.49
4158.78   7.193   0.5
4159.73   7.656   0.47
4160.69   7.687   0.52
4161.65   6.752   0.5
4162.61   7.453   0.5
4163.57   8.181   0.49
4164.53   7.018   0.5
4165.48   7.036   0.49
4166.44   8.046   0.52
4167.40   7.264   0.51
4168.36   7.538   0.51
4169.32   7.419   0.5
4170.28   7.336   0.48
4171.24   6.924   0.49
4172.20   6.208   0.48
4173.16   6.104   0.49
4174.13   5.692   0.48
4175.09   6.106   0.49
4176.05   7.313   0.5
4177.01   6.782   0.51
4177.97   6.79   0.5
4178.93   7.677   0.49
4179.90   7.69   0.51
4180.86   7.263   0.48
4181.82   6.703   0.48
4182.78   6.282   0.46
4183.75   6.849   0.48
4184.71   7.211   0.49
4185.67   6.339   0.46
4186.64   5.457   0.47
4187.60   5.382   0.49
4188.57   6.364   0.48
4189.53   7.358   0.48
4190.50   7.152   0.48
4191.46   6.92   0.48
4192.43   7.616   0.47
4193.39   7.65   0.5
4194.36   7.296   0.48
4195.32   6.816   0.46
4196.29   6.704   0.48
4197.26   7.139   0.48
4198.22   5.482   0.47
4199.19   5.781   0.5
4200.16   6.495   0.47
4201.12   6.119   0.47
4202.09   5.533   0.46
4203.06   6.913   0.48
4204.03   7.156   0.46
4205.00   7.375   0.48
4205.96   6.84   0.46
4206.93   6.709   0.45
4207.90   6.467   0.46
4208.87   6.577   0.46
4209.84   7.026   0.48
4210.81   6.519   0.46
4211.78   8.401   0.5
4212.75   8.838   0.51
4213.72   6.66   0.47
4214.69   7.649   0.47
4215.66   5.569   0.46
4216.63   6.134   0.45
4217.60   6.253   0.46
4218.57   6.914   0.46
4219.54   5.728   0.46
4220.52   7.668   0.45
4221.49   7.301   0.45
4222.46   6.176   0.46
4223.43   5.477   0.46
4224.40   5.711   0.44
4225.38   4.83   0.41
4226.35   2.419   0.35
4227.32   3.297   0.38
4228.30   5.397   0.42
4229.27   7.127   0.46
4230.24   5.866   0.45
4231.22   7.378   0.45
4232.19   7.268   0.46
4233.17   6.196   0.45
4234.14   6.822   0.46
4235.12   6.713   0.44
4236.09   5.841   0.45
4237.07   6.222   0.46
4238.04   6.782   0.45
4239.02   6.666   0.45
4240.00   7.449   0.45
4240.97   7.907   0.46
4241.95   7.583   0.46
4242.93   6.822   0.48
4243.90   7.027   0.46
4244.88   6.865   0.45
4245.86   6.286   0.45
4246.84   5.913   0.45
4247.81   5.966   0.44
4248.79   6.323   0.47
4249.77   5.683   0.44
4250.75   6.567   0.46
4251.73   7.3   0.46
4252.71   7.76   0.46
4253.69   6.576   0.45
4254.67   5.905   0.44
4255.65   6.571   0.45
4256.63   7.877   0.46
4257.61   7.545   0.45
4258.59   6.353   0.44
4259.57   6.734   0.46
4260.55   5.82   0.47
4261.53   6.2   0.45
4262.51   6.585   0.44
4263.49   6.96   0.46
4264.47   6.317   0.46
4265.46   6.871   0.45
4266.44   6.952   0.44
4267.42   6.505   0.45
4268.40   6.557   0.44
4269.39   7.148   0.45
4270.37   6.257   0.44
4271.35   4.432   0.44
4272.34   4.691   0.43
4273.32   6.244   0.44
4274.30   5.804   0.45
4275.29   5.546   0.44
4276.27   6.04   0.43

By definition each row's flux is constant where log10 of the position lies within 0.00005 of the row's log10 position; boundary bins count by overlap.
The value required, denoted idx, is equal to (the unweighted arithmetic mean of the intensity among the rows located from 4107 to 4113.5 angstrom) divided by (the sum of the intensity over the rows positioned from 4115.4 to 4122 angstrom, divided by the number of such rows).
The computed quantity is 1.00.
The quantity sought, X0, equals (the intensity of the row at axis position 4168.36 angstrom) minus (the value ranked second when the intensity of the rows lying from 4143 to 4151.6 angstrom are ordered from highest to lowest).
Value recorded -0.4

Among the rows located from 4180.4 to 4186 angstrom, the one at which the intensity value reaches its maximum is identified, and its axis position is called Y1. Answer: 4180.86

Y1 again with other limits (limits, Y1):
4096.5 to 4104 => 4097.94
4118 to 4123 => 4122.55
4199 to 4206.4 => 4205.00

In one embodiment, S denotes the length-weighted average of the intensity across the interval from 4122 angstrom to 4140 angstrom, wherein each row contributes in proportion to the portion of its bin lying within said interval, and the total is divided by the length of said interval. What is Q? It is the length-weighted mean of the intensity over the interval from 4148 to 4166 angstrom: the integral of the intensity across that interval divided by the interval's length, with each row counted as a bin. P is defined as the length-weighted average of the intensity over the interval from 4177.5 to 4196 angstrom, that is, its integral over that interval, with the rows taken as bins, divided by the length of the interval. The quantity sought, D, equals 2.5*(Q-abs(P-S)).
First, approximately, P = 6.9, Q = 7.4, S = 7.0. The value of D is 18.0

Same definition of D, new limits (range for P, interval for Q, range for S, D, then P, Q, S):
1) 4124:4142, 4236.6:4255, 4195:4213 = 16.1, 7.0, 6.7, 6.8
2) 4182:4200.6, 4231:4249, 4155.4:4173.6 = 15.4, 6.6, 6.7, 7.2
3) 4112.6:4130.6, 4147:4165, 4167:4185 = 17.8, 7.1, 7.4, 6.9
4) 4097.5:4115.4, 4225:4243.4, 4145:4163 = 14.0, 6.6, 6.2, 7.3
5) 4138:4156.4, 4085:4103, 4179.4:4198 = 17.1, 7.0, 7.0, 6.8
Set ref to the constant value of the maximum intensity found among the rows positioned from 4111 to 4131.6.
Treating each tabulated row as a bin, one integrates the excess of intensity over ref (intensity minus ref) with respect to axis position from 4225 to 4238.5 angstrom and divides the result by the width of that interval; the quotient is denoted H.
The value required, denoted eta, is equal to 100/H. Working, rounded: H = -2.2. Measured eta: -45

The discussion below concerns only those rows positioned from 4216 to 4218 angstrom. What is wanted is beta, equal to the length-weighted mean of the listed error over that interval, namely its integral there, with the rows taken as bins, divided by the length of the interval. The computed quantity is 0.456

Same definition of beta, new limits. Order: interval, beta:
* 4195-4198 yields 0.474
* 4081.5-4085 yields 0.523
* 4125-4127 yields 0.512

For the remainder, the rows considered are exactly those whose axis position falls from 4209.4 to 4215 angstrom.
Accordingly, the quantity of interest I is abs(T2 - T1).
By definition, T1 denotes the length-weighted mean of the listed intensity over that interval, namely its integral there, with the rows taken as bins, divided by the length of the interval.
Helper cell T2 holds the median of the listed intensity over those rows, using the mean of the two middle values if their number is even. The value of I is 0.18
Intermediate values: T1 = 7.5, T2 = 7.3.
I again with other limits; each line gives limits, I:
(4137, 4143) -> 0.09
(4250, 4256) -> 0.16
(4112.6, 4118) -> 0.03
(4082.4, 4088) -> 0.09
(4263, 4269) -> 0.02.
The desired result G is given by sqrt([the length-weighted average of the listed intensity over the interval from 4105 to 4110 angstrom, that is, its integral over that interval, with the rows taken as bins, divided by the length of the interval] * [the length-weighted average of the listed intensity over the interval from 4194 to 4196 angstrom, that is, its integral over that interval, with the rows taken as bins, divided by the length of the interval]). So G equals 6.99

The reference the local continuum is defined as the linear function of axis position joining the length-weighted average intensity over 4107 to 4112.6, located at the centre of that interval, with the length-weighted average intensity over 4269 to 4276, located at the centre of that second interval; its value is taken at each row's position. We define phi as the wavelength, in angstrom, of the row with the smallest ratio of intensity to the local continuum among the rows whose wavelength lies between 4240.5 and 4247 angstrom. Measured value 4246.84 angstrom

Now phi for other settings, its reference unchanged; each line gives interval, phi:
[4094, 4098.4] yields 4096.05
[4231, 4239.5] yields 4236.09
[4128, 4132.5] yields 4132.05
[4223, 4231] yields 4226.35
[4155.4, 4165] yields 4161.65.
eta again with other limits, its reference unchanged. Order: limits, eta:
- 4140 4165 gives -102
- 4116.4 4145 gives -83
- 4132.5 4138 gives -68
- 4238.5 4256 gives -74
